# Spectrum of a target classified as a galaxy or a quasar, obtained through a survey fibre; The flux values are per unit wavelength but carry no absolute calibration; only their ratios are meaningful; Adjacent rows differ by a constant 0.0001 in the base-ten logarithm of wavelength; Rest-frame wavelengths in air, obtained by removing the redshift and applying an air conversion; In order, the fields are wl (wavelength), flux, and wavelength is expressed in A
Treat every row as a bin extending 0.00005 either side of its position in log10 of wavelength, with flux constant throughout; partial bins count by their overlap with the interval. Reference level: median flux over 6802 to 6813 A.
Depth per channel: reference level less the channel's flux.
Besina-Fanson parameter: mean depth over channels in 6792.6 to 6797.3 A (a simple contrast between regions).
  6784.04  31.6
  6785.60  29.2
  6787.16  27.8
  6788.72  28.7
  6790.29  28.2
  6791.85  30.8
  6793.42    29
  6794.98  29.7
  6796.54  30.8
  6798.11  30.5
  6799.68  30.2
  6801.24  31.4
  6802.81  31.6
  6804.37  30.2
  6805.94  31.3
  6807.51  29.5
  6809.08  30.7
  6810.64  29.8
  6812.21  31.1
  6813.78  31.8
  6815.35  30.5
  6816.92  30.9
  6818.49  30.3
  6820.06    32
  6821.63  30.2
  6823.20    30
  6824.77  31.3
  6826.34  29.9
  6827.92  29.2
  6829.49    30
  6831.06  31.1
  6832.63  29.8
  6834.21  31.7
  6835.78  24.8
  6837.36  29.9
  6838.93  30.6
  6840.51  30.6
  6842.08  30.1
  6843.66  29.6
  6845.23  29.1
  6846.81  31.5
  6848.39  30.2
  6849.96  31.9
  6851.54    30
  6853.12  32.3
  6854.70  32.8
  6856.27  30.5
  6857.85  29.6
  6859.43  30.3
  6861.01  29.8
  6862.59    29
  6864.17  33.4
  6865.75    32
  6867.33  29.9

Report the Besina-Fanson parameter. 0.87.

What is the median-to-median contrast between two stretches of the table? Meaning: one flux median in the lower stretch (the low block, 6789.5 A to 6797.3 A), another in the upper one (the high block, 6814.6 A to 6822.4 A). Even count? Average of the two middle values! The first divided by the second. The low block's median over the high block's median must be 0.97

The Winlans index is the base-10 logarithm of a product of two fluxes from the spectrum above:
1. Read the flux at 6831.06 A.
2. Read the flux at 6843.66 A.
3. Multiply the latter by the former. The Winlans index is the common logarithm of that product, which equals 2.964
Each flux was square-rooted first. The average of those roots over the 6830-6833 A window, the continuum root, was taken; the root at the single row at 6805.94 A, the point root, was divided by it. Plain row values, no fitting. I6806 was 1.01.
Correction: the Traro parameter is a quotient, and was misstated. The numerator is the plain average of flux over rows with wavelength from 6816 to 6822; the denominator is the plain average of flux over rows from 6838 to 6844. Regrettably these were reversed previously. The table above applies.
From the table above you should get 1.021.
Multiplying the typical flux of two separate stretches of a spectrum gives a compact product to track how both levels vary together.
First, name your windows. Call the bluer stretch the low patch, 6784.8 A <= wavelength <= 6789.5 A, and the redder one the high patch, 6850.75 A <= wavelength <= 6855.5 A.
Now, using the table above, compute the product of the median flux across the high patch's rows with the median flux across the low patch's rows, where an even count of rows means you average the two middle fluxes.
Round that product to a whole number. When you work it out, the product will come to 927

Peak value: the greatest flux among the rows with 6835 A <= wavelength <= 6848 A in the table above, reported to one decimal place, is 31.5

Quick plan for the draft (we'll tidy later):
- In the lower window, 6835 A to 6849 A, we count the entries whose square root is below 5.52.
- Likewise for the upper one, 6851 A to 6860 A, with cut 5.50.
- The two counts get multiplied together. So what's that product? 12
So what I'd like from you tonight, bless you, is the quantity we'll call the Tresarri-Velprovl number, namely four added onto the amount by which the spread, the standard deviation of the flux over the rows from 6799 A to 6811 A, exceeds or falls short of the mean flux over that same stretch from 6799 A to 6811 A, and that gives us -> -25.9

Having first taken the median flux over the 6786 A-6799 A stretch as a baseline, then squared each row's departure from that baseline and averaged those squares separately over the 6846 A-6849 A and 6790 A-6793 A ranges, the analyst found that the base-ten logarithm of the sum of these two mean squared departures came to 0.64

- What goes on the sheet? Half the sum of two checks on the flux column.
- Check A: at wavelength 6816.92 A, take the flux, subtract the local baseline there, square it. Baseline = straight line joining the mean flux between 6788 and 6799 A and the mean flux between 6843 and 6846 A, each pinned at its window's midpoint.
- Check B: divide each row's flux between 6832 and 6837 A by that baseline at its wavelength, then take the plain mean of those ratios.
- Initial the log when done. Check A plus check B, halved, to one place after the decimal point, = 1.4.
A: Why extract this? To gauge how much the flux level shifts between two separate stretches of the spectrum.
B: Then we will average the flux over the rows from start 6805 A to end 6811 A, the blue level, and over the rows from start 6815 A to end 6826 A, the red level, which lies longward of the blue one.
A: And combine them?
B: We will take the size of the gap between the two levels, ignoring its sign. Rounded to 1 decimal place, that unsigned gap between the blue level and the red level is 0.4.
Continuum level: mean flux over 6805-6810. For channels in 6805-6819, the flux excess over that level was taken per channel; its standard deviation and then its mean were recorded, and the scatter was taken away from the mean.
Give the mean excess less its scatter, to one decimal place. -0.5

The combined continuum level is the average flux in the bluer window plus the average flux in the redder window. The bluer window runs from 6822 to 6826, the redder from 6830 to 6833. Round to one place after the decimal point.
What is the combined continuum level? 61.1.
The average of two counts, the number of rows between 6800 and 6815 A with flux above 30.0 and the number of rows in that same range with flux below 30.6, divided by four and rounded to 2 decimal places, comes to 1.25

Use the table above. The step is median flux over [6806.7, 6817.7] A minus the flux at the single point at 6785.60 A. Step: 1.5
